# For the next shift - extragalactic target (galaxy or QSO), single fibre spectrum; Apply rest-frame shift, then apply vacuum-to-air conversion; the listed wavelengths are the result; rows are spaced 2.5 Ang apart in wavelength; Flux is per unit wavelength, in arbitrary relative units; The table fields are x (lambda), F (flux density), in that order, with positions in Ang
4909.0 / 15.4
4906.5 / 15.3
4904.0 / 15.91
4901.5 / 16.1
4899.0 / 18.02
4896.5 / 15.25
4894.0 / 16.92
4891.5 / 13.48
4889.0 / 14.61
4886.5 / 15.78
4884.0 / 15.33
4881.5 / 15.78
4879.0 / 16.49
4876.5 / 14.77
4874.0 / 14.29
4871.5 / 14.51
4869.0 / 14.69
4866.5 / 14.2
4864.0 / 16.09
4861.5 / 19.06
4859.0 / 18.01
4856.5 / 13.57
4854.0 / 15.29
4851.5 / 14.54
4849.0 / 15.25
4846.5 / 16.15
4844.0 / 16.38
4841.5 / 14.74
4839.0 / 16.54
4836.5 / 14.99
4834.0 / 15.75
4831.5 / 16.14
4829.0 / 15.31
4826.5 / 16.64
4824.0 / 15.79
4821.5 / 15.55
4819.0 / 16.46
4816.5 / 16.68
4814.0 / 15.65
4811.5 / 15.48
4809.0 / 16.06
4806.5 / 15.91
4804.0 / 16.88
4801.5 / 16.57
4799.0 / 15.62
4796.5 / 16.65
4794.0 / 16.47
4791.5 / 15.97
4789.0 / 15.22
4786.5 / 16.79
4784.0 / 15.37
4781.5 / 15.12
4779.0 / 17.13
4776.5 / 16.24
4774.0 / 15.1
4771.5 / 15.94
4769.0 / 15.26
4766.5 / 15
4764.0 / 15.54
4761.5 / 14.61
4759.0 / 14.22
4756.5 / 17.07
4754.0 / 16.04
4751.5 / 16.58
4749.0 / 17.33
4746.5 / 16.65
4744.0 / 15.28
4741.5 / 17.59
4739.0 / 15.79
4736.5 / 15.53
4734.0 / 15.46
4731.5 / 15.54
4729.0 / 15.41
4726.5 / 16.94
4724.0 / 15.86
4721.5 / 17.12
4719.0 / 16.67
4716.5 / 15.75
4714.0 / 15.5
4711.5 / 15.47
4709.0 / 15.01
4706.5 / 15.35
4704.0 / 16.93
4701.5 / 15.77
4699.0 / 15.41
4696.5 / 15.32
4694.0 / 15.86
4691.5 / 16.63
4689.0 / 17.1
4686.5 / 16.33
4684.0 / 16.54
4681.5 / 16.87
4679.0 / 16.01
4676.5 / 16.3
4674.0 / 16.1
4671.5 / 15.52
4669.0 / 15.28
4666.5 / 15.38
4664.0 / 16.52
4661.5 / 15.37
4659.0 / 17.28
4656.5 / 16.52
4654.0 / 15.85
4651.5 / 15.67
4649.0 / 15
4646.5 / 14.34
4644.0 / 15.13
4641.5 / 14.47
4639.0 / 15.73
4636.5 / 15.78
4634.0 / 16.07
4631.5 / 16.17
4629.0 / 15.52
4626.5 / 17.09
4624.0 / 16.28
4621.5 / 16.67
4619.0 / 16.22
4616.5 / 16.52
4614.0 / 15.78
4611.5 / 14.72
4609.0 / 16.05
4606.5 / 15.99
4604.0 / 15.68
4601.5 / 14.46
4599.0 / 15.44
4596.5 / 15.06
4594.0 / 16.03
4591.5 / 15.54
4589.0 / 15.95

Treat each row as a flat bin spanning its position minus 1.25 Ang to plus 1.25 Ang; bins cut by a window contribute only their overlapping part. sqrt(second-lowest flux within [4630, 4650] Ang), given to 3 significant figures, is 3.80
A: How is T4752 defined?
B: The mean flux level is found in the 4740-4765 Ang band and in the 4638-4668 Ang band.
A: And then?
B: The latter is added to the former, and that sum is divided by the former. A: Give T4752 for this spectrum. 1.97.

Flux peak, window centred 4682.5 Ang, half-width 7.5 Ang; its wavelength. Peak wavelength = 4689.0 Ang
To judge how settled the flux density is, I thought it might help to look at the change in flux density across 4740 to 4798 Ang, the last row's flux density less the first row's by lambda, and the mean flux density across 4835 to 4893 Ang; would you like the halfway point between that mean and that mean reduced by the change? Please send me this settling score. 15.9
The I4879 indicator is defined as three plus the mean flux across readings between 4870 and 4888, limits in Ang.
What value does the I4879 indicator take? 18.3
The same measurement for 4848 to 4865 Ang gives 19.0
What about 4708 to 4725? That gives 18.9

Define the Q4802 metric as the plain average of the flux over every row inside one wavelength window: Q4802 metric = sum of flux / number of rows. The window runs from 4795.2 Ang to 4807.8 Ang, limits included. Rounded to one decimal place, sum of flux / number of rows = 16.3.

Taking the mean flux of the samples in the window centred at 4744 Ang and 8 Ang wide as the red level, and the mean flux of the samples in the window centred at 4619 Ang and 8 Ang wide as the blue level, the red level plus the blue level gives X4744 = 33.0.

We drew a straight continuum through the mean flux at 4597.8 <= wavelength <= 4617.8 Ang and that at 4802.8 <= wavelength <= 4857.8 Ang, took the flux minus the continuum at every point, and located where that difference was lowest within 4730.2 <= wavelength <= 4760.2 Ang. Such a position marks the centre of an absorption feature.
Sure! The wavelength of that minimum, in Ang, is 4759.0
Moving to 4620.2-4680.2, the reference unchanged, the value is 4646.5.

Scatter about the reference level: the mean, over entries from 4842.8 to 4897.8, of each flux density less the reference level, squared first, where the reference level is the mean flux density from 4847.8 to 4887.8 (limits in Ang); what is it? 1.8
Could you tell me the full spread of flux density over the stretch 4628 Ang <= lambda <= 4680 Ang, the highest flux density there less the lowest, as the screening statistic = 2.9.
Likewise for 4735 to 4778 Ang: 3.4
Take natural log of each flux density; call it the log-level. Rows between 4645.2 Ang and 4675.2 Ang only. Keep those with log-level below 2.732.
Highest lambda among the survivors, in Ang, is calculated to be 4669.0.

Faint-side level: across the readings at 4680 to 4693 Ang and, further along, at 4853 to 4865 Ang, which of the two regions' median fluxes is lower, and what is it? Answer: 16.1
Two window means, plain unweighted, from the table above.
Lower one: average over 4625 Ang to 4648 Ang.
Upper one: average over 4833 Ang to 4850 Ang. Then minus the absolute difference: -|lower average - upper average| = -0.10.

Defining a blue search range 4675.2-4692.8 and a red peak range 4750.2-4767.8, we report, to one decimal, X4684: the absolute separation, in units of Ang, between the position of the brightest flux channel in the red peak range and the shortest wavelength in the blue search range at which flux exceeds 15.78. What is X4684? 80.0 Ang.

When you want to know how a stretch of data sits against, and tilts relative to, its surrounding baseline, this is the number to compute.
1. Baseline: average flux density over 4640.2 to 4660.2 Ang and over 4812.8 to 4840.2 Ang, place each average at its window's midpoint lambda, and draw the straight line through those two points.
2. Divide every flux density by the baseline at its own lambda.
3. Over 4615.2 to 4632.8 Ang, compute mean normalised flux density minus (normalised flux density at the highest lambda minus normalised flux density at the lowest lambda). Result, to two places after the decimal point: 1.08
